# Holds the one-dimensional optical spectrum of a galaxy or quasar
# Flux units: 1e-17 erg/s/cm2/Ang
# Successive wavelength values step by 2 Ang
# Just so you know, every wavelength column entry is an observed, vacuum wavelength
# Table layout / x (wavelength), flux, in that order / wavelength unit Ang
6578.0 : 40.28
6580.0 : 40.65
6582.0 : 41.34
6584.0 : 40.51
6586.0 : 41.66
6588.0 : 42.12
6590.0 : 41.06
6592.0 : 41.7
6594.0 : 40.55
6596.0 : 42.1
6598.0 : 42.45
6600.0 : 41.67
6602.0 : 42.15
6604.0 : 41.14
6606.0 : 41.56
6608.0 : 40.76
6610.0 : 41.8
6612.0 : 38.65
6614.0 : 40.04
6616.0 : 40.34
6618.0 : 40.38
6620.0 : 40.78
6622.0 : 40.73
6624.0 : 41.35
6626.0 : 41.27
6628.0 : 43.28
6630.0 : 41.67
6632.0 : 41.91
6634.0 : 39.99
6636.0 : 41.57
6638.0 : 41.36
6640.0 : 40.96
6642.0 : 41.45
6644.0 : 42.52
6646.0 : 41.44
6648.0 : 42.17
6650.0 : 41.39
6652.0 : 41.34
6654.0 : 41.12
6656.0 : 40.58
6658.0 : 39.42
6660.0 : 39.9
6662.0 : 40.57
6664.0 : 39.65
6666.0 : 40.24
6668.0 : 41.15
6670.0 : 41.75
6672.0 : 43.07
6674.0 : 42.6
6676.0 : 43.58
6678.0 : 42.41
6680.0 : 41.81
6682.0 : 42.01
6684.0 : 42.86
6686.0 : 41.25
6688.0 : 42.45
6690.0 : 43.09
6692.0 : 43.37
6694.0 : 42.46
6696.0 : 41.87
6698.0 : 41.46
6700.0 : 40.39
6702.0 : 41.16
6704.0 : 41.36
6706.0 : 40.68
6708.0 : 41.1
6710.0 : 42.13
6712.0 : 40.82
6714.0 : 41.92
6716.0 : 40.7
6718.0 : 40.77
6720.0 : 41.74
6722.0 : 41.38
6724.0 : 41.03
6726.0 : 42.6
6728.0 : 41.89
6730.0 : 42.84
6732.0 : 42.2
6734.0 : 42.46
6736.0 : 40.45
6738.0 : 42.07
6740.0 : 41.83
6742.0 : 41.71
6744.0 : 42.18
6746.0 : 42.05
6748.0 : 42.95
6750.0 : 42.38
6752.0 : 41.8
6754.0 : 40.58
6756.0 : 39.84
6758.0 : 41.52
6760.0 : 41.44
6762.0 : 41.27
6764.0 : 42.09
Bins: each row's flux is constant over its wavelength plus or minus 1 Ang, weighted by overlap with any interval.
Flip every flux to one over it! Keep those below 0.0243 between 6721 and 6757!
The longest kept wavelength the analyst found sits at 6752.0 Ang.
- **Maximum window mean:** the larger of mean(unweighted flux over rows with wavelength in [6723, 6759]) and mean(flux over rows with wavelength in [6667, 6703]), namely 42.2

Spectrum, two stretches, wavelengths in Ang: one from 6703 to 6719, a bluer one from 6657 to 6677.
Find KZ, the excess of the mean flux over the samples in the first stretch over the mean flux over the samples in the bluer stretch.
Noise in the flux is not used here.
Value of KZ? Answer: 0.0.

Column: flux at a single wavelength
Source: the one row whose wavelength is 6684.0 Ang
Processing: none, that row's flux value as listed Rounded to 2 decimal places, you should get 42.86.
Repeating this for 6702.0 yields 41.16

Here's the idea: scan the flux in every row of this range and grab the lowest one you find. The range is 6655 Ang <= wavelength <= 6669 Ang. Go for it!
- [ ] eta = 39.42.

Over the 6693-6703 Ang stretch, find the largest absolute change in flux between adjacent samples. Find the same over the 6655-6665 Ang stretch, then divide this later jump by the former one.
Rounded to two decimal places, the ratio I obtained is 1.08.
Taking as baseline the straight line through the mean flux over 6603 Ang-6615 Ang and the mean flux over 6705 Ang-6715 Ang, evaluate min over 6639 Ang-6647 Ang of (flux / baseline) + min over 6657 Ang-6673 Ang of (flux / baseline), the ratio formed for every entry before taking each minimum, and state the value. 1.96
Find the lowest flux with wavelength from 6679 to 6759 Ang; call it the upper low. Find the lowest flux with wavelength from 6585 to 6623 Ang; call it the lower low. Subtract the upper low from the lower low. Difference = -1.2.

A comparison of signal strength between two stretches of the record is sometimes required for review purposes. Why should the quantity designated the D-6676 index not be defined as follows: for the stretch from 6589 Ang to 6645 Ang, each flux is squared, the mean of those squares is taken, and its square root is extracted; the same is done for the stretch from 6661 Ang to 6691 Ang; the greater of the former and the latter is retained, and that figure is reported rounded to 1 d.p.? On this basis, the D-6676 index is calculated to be 41.9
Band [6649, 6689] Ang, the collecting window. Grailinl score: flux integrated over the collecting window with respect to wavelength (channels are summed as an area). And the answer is 1658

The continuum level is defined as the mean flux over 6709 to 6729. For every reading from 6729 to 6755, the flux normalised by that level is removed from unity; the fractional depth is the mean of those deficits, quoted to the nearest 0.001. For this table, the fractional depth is -0.011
